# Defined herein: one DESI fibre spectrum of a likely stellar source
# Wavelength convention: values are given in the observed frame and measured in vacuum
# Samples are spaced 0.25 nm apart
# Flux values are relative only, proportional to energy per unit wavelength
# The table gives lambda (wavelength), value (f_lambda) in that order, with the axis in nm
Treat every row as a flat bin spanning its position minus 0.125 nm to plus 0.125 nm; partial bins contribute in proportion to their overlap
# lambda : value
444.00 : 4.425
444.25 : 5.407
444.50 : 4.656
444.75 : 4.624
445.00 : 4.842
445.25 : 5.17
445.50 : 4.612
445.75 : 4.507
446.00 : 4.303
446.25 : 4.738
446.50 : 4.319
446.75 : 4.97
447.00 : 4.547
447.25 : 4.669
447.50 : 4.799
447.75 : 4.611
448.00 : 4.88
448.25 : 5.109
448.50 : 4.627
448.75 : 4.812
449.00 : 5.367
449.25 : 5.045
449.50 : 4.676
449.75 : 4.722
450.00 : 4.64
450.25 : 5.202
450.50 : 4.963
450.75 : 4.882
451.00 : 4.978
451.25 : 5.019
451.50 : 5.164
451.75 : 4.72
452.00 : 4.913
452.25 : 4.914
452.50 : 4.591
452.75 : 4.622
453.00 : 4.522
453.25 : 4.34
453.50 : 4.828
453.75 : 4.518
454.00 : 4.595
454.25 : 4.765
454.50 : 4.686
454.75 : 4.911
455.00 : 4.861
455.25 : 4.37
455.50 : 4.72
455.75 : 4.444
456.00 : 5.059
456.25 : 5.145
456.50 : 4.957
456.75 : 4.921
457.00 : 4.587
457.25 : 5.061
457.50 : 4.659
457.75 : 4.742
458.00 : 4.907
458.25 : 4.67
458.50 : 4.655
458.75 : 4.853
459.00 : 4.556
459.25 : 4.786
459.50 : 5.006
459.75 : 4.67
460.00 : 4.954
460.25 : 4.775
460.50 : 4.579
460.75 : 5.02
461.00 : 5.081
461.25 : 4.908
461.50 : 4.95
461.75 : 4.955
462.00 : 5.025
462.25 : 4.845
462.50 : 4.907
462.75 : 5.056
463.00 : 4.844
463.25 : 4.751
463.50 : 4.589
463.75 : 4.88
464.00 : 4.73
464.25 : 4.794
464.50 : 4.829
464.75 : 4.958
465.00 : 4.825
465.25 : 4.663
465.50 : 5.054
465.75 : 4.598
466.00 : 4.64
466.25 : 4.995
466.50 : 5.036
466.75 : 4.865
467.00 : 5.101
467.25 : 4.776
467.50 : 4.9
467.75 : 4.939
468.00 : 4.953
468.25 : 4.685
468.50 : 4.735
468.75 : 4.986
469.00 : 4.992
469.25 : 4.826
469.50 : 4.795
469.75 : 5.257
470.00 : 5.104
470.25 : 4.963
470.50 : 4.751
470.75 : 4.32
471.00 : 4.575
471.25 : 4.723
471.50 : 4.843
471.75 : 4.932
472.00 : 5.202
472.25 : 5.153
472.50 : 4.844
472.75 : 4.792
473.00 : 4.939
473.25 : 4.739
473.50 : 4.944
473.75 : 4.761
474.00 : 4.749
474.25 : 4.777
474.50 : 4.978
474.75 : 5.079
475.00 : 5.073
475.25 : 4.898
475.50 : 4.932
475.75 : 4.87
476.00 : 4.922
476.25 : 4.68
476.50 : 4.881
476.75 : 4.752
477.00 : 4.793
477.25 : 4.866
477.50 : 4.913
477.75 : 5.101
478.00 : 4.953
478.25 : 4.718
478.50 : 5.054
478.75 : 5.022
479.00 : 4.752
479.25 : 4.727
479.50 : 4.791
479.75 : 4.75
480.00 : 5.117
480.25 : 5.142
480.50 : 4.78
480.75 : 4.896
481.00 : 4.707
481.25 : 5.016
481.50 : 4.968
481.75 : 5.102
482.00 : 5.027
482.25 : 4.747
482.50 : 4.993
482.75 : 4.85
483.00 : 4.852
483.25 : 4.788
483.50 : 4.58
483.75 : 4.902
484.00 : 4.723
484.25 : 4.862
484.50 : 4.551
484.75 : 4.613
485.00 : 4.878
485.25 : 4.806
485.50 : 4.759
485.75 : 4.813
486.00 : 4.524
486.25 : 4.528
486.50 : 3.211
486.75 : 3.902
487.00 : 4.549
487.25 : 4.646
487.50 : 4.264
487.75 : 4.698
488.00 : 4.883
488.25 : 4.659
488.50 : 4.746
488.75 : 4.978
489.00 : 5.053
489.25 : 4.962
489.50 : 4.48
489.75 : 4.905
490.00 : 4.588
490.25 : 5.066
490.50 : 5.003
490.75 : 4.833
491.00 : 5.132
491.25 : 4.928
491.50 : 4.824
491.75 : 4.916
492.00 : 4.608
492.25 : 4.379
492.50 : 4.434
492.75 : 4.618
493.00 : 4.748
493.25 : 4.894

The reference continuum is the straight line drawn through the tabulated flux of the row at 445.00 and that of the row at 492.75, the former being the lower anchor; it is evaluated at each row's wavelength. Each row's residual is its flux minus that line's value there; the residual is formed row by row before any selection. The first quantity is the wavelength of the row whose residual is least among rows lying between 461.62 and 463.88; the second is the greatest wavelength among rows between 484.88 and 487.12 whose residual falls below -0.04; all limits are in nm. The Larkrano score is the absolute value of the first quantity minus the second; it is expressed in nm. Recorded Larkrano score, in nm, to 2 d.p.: 23.50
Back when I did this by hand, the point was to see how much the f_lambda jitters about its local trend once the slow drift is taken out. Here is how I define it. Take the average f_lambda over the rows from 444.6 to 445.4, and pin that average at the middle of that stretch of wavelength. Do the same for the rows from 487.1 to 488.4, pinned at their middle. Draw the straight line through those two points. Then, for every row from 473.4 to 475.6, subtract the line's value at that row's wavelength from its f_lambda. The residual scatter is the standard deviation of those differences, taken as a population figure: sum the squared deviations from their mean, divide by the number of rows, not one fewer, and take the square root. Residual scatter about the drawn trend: 0.121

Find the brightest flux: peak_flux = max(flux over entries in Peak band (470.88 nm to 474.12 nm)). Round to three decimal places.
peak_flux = 5.202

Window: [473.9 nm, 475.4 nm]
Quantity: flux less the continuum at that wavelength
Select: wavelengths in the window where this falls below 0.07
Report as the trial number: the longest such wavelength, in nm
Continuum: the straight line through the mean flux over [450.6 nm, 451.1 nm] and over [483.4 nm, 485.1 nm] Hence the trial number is 474.25 nm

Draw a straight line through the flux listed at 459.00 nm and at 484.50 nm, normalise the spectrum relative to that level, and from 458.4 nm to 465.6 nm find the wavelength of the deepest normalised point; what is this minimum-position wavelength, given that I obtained 459.00 nm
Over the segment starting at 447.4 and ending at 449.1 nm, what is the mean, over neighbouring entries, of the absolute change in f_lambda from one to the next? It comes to 0.32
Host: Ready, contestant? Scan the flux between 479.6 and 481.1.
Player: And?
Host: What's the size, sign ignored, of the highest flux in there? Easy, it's 5.14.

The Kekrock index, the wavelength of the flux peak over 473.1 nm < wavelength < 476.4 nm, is 474.75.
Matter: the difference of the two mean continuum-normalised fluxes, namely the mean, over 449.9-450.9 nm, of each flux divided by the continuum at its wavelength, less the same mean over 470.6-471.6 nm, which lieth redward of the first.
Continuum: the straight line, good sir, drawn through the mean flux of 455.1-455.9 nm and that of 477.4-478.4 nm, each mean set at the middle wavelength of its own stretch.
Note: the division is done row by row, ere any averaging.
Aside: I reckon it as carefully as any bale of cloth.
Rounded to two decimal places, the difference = 0.15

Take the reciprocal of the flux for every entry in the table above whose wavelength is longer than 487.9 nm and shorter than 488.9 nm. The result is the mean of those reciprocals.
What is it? 0.208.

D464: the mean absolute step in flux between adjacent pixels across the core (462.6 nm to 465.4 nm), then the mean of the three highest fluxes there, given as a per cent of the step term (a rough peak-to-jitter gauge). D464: 3469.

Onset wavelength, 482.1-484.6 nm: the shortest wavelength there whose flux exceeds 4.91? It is 482.50 nm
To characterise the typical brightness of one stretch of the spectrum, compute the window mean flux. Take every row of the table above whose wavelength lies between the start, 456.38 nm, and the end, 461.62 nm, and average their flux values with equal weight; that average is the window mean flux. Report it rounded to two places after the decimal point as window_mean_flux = 4.82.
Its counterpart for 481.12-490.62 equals 4.72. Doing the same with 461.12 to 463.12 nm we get 4.94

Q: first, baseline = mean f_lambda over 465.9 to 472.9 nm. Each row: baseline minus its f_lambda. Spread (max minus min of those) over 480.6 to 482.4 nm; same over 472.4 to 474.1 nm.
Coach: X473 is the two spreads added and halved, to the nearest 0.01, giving 0.30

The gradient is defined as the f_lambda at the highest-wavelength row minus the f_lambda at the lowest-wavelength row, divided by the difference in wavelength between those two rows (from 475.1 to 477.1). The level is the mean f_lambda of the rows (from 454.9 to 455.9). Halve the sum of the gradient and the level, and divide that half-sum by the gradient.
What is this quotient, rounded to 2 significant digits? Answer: -38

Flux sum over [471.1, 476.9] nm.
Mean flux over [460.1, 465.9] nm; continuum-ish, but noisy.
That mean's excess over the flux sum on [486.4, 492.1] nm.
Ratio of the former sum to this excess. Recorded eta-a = -1.09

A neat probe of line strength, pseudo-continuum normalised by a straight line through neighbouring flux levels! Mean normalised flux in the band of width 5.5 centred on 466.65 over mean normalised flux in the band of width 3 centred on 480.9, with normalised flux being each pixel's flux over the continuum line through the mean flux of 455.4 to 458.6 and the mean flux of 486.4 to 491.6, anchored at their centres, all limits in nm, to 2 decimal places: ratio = 0.98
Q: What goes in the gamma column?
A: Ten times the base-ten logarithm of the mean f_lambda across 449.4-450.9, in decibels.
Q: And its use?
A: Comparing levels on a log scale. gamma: 6.86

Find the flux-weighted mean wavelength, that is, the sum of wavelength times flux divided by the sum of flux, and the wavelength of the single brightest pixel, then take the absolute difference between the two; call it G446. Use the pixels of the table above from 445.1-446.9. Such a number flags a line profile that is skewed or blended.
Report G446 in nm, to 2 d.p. 0.74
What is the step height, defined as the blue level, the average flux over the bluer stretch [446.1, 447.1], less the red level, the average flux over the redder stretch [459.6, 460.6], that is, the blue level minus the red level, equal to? -0.1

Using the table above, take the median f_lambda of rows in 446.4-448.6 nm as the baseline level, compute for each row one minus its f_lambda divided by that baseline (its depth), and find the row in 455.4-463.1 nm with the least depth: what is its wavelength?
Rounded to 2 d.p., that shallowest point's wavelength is 456.25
